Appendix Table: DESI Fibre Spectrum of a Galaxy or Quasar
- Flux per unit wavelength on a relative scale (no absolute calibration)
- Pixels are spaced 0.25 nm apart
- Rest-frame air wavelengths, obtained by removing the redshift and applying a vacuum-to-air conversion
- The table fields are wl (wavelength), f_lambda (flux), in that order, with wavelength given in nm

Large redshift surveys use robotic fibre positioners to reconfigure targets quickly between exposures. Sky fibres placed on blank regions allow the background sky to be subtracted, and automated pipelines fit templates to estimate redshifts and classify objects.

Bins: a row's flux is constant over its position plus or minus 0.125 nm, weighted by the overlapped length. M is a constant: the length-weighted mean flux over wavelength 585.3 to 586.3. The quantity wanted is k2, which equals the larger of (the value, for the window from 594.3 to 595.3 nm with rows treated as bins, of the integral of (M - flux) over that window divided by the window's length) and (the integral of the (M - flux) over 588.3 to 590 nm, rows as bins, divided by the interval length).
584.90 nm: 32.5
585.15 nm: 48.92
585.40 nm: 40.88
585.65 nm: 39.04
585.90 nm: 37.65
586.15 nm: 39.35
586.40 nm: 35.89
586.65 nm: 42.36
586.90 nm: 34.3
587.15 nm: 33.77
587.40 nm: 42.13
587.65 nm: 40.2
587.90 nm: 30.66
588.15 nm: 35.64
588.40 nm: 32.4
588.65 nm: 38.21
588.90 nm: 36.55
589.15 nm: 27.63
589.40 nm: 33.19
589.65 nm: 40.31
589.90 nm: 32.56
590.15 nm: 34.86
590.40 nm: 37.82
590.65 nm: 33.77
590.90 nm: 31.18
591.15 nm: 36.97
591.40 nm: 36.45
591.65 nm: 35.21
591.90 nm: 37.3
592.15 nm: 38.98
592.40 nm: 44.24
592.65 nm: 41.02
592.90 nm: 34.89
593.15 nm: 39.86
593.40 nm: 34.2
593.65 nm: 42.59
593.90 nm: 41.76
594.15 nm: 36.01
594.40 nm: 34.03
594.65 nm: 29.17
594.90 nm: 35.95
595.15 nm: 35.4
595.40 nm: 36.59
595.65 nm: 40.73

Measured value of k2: 5.4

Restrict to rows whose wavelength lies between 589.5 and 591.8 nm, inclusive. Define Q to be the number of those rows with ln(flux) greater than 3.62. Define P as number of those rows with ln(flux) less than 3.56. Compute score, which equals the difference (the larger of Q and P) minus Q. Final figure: 2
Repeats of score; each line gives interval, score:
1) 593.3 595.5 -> 1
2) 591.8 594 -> 0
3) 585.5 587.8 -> 0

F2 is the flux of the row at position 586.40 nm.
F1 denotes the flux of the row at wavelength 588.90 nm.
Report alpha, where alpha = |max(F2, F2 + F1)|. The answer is 72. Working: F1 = 36.55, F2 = 35.89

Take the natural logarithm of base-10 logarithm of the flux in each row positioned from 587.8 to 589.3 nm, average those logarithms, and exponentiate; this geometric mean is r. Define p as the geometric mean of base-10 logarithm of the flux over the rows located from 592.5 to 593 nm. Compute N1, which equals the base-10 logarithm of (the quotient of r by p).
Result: -0.016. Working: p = 1.58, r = 1.52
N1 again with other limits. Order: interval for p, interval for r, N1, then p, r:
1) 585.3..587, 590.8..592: -0.010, 1.58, 1.55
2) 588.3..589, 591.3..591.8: 0.001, 1.55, 1.55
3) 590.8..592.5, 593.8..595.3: -0.006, 1.57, 1.55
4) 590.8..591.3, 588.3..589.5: -0.002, 1.53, 1.52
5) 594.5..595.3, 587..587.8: 0.017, 1.52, 1.59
